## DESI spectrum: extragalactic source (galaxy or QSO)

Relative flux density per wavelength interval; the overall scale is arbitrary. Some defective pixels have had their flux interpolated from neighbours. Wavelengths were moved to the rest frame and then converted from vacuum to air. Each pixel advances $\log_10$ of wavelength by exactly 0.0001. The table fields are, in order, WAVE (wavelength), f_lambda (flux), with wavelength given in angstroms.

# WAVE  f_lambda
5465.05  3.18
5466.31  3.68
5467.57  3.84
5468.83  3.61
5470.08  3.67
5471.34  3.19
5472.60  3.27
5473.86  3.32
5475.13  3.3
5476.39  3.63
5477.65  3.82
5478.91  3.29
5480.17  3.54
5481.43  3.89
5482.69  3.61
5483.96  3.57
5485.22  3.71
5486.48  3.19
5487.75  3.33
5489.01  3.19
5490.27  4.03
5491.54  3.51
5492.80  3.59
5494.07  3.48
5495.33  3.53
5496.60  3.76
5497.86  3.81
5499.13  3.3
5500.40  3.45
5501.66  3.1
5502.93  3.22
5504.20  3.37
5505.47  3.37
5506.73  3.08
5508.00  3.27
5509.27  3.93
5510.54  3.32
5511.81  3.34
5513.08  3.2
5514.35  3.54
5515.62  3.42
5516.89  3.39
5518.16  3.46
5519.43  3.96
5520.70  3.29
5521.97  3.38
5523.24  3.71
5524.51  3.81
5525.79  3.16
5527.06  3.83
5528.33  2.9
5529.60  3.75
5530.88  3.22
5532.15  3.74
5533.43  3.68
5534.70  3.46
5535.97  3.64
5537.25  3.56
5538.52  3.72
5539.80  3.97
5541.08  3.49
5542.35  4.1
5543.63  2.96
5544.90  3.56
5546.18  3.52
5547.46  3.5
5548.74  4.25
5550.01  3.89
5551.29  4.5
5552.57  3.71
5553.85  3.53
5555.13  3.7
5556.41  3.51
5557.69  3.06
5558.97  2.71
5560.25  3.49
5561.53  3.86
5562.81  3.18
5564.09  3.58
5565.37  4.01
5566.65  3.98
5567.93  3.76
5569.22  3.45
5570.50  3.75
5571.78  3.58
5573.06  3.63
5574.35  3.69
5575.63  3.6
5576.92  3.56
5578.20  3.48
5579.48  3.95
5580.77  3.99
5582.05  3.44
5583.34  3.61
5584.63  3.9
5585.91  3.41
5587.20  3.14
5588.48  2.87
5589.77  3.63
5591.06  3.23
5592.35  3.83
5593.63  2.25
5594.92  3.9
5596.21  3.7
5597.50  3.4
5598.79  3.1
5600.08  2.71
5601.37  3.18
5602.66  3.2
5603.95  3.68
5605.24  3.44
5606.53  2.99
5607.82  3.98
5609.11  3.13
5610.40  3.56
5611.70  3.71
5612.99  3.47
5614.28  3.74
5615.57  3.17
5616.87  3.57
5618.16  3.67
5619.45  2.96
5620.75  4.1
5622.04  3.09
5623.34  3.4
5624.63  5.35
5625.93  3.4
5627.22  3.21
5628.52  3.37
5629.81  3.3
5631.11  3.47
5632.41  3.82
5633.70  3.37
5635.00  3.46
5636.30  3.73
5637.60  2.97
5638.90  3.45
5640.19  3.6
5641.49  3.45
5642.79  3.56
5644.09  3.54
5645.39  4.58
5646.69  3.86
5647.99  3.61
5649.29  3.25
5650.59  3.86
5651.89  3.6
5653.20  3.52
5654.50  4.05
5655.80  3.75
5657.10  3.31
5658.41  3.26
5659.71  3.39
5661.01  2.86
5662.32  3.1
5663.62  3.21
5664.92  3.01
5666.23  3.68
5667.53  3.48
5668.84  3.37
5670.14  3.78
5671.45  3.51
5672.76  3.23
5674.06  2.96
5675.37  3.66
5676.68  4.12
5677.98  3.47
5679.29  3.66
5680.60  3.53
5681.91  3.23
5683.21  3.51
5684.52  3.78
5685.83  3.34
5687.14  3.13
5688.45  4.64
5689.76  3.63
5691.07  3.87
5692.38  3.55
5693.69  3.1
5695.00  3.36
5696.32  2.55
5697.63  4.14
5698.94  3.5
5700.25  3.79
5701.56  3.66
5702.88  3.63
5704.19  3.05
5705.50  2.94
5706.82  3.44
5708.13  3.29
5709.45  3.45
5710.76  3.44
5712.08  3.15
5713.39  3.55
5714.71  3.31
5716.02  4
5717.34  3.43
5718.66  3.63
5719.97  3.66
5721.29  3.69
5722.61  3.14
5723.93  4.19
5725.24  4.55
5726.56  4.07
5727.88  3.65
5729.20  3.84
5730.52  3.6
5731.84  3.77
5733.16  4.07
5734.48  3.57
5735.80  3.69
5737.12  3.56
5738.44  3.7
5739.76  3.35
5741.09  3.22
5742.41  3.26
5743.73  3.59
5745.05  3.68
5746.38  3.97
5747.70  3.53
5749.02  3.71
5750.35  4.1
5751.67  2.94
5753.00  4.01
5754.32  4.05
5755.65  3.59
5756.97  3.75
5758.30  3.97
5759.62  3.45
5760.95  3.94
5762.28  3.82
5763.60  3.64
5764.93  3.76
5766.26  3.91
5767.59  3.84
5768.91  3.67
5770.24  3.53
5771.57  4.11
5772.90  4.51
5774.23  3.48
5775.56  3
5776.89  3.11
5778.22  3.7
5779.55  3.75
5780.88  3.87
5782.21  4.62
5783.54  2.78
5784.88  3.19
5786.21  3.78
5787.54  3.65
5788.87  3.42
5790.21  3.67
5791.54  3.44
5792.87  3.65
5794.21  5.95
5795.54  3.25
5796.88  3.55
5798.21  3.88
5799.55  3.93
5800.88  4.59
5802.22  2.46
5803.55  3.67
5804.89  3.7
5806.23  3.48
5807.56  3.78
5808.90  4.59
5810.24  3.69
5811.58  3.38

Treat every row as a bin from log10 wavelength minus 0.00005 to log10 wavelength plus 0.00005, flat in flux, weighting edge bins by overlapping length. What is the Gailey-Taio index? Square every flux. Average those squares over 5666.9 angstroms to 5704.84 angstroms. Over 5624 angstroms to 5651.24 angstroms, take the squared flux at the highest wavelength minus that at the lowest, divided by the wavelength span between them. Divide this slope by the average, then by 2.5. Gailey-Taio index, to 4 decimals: -0.0168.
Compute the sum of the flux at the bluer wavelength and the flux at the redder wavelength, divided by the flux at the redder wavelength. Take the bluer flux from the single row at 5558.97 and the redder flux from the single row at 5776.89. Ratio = 1.87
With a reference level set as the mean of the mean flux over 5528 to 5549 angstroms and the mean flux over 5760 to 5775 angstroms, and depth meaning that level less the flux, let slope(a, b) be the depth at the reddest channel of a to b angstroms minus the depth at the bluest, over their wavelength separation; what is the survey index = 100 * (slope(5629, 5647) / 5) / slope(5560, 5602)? -88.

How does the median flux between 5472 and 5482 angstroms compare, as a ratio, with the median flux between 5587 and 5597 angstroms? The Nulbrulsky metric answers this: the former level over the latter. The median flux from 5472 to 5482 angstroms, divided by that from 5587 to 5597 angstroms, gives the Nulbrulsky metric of 1.000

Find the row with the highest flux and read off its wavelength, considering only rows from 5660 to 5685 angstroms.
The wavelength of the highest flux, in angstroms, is 5676.68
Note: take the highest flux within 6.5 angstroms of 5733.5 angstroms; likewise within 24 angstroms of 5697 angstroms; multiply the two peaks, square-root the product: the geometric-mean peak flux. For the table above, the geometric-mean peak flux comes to 4.35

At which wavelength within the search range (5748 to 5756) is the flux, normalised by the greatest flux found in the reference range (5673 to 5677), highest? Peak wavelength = 5750.35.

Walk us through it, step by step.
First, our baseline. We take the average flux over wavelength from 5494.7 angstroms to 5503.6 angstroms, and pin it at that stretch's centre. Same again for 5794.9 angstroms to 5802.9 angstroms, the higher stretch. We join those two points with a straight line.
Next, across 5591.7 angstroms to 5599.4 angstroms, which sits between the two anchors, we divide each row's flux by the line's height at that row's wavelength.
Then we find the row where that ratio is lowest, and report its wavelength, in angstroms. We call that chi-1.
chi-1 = 5593.63 angstroms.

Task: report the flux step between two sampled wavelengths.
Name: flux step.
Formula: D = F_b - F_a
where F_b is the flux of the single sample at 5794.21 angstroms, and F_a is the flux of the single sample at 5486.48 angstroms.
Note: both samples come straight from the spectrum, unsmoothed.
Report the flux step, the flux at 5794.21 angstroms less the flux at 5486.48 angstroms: 2.76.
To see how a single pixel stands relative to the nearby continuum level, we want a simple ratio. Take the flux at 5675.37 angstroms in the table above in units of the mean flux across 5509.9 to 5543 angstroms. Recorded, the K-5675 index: 1.03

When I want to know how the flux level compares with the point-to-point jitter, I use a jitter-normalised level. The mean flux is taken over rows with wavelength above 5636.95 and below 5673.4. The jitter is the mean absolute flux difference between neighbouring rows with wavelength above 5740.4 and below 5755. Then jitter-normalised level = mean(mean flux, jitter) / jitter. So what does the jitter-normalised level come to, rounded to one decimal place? 4.8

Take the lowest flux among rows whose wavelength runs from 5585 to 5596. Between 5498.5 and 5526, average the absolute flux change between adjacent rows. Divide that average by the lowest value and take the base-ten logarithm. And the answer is -0.93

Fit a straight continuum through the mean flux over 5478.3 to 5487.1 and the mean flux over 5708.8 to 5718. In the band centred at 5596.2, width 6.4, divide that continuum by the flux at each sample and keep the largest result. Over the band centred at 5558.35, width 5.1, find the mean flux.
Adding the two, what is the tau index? 4.8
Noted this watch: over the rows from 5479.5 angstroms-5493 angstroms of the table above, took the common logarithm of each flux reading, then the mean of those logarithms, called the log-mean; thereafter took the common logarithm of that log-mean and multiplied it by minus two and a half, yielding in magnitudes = 0.65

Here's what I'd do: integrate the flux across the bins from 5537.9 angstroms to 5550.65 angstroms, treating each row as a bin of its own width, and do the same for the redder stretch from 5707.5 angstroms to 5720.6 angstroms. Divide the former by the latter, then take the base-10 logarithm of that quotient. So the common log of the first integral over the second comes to 0.01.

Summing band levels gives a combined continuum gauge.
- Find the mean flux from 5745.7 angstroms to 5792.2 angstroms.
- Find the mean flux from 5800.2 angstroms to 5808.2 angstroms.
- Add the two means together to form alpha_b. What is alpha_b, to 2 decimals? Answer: 7.31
